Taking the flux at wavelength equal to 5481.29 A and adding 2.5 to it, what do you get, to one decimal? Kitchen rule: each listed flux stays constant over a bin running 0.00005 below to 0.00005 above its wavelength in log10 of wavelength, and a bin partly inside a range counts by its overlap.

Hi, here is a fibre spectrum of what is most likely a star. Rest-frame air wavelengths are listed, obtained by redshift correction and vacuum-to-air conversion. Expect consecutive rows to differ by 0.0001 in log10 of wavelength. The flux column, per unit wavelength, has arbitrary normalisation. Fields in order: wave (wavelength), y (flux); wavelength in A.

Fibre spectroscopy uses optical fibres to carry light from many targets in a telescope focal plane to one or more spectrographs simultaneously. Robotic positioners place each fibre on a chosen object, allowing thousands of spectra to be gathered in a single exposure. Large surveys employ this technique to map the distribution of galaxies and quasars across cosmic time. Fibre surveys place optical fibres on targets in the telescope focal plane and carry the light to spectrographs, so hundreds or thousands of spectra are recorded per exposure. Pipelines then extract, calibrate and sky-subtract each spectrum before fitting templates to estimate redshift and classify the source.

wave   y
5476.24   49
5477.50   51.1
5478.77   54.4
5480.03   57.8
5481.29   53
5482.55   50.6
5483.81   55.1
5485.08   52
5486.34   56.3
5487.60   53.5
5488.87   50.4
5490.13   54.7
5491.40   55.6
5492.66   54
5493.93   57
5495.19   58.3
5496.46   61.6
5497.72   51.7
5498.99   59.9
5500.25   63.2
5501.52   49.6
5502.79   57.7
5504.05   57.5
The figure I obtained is 55.5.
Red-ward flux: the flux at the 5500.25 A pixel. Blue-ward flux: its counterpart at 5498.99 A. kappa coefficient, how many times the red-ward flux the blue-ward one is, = 0.95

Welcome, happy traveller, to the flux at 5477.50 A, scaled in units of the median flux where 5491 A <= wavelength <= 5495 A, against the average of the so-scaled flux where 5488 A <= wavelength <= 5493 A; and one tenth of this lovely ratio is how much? 0.095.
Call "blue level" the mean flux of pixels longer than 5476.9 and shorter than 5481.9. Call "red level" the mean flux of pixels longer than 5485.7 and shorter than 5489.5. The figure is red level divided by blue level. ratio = 0.99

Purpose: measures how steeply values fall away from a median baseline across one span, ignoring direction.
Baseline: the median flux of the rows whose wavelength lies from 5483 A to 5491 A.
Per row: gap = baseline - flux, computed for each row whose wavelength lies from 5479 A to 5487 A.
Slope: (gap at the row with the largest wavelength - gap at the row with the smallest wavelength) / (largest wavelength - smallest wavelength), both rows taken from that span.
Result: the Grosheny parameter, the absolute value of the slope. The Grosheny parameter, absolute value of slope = 0.2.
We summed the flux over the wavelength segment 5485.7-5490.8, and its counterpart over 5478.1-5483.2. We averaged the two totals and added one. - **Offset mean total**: 216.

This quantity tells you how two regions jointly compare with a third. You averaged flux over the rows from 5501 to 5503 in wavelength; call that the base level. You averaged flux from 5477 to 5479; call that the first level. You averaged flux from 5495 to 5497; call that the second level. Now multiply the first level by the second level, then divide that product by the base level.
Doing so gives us 59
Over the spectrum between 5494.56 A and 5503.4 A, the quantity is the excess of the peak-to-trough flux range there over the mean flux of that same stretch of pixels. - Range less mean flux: -43.8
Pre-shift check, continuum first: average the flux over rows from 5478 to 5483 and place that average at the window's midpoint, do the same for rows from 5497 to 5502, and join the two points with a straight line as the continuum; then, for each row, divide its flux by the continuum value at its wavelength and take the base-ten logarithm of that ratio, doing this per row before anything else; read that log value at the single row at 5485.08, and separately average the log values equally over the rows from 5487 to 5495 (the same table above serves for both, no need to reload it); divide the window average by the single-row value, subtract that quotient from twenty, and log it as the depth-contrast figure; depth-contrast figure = 19.6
